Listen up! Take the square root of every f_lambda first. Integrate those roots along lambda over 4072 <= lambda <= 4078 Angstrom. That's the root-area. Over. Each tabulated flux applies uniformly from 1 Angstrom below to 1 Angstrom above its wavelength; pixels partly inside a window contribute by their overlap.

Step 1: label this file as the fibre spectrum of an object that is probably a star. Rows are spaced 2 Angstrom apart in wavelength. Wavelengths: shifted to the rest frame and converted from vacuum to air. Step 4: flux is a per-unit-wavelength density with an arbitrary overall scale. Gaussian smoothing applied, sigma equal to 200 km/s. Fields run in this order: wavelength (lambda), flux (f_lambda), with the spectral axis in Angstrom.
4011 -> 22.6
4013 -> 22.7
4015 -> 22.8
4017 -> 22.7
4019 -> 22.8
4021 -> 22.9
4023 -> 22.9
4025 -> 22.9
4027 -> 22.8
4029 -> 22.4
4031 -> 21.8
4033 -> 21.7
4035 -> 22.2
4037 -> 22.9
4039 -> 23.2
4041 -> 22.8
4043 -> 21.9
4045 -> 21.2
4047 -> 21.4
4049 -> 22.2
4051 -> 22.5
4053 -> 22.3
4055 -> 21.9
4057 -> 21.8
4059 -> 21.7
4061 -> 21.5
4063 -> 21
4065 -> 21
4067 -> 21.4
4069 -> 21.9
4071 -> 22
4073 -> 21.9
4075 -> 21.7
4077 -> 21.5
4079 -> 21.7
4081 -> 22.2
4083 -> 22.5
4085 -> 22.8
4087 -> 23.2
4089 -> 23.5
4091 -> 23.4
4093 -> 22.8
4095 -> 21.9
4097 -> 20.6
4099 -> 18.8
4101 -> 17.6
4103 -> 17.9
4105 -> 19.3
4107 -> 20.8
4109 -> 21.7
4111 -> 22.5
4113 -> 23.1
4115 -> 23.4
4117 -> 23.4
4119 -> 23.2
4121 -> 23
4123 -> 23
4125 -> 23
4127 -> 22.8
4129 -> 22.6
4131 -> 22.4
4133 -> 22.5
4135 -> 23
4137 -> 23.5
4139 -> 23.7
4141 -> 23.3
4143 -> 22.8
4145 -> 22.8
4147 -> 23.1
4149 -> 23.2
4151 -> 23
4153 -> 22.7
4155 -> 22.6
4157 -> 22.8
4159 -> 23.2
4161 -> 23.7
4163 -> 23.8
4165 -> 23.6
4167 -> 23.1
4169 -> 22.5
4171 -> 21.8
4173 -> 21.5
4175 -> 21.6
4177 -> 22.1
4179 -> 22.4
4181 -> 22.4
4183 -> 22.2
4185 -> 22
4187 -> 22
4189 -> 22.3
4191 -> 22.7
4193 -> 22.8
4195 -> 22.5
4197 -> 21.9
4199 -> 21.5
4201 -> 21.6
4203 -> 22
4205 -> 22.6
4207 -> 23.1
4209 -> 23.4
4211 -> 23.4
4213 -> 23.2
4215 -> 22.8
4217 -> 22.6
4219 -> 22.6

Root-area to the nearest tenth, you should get 27.9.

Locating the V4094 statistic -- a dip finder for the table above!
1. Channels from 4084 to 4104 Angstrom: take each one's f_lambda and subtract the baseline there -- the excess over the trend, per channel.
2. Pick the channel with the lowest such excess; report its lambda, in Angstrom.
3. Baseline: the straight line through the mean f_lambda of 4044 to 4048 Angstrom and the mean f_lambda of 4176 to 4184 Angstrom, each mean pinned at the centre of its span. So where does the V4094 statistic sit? 4101 Angstrom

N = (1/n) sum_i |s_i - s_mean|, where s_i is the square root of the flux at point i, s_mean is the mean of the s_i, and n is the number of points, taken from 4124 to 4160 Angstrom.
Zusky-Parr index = 0.029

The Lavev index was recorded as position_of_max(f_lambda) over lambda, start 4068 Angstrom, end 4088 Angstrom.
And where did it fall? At 4087 Angstrom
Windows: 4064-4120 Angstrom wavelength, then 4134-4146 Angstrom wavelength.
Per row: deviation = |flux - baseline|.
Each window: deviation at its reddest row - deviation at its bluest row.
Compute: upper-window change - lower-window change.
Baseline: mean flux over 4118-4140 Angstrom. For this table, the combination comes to 1.9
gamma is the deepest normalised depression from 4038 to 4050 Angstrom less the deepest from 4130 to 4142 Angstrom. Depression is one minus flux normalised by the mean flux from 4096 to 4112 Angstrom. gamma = 0.060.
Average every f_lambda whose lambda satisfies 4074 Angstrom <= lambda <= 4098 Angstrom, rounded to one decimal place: 22.3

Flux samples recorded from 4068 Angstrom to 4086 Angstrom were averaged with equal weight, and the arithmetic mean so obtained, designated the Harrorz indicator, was 22.0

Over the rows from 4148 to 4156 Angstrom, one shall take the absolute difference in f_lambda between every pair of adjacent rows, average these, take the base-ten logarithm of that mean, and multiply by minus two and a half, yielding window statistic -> 1.7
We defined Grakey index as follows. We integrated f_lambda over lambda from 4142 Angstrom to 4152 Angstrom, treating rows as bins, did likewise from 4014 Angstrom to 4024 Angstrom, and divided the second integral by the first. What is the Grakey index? 0.99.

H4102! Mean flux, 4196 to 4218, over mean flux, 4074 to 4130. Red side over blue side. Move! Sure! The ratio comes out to 1.03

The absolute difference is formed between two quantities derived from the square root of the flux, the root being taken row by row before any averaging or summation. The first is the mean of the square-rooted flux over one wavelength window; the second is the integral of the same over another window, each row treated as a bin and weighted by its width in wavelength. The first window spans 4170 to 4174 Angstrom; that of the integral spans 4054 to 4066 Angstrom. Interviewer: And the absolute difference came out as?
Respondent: 51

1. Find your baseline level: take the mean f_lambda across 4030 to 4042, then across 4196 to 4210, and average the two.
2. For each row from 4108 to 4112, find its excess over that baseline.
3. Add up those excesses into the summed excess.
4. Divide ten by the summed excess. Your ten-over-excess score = -19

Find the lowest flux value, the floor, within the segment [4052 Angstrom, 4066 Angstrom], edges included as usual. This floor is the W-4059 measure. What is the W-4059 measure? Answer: 21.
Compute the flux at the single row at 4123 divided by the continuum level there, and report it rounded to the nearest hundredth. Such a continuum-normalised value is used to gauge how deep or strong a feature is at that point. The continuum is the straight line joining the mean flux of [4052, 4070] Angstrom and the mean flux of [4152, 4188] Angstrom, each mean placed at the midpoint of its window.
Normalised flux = 1.04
